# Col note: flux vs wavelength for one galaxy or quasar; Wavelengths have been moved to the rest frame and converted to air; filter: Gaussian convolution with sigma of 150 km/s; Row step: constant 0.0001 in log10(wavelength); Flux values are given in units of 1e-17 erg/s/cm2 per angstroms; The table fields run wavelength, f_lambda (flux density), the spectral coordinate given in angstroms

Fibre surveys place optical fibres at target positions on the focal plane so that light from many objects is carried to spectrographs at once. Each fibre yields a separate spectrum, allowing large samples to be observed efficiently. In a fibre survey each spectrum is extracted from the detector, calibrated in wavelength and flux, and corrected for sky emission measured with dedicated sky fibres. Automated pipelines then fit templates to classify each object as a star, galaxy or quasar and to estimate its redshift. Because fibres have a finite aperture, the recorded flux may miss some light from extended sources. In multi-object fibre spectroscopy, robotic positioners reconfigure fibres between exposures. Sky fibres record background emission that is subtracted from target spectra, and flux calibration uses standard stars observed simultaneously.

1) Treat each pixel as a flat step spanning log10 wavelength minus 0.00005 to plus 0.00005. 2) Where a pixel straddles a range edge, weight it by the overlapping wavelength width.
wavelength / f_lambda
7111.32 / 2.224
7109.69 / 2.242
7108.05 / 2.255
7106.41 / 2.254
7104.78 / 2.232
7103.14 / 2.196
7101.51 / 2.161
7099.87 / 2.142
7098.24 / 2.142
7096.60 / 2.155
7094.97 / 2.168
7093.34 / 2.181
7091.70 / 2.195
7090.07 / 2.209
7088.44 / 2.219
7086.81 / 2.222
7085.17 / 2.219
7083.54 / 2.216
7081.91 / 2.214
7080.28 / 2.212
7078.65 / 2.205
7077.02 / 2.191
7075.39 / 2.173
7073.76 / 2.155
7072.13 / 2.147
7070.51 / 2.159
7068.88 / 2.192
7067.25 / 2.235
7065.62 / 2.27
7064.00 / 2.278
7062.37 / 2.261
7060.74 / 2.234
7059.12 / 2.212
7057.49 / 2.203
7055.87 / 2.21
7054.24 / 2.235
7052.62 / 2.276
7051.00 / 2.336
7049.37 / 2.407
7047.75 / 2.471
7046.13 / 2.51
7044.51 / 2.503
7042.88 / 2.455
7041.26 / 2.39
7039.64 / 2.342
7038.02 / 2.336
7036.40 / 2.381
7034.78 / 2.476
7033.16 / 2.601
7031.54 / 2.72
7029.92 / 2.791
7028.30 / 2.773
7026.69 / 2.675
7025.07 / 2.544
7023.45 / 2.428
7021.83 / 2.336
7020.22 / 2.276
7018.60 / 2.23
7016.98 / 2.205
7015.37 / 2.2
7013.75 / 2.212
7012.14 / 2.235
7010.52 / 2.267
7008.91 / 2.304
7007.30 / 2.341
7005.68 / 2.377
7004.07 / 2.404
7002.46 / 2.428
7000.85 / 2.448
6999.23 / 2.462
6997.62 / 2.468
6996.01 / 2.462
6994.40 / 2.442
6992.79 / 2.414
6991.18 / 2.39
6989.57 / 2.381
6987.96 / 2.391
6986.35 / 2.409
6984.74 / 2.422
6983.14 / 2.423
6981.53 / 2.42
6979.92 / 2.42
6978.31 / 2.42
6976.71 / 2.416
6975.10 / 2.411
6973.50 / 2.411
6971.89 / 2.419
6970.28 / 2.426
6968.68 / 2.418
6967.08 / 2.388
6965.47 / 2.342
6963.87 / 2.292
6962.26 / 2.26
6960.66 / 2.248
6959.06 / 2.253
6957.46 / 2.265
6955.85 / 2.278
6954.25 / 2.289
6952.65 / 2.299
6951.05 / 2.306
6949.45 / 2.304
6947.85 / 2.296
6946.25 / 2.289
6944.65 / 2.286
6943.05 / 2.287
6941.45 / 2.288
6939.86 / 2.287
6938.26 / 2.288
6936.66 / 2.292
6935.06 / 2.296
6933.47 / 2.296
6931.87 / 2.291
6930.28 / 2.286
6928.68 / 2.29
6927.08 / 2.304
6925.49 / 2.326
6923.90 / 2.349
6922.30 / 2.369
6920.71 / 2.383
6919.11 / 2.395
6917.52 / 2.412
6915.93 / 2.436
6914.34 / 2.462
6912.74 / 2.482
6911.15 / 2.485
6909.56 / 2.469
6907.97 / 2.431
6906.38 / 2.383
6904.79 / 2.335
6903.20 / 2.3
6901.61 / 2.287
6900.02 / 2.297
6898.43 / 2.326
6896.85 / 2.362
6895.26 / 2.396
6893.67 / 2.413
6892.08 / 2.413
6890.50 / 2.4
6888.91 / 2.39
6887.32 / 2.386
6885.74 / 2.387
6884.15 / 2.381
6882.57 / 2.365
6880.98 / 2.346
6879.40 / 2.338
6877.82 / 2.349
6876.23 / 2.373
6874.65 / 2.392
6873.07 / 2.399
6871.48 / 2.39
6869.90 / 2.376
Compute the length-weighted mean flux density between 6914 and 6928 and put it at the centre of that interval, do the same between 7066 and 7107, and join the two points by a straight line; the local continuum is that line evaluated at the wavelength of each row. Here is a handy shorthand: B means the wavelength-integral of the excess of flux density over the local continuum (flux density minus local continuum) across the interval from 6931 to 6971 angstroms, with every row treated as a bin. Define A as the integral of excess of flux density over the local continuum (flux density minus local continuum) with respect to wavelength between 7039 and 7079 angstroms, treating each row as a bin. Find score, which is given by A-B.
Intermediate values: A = 2.4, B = -1.7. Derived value 4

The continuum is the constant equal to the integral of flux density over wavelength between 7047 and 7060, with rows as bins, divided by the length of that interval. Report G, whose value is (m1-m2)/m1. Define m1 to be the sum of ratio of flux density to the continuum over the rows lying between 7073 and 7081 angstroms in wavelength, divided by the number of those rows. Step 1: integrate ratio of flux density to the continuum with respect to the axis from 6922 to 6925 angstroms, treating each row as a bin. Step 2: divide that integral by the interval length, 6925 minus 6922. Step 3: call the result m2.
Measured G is -0.08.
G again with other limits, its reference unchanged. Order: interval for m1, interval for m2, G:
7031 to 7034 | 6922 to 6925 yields 0.12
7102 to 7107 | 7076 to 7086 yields 0.01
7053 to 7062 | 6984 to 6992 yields -0.08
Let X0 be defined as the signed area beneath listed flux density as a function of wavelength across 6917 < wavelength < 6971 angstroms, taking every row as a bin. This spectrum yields 125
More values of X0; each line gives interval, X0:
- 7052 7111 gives 130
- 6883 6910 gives 64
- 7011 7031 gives 48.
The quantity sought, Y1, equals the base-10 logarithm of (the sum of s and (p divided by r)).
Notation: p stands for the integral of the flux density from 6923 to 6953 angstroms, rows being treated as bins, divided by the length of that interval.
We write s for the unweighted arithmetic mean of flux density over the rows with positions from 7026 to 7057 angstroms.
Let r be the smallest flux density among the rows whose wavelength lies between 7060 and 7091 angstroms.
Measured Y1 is 0.549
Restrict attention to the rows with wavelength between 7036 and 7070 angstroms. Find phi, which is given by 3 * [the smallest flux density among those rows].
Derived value 6.58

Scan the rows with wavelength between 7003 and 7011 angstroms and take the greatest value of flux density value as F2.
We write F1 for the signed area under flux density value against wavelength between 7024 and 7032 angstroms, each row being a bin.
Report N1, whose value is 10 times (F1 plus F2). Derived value 239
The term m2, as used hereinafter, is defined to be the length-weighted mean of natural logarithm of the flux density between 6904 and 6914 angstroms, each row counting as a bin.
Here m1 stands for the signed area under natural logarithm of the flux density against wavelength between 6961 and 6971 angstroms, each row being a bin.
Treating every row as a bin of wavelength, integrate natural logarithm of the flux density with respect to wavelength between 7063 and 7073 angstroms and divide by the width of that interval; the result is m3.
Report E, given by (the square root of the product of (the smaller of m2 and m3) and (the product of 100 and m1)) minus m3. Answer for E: 25.3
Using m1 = 8.5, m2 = 0.888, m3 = 0.79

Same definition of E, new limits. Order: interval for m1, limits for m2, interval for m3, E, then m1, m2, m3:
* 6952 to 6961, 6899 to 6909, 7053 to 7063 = 23.5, 7.4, 0.850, 0.80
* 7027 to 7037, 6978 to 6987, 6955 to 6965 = 27.3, 9.7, 0.883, 0.82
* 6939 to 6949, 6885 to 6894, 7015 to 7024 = 25.3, 8.3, 0.875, 0.82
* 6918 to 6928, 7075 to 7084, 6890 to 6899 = 25.1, 8.6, 0.790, 0.87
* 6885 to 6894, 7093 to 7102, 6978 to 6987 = 23.7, 7.9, 0.769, 0.88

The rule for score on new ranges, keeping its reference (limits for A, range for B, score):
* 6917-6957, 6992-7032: -8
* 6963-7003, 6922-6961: 7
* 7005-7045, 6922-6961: 9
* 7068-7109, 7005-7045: -6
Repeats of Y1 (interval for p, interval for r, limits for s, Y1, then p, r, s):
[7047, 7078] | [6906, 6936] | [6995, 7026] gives 0.522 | 2.24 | 2.286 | 2.35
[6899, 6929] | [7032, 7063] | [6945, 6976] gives 0.532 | 2.38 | 2.203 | 2.33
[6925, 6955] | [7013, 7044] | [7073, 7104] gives 0.509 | 2.29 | 2.2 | 2.19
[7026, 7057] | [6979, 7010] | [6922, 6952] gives 0.528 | 2.46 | 2.304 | 2.30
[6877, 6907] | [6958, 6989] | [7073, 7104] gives 0.510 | 2.36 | 2.248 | 2.19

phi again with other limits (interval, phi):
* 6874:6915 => 6.86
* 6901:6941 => 6.86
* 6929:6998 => 6.74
